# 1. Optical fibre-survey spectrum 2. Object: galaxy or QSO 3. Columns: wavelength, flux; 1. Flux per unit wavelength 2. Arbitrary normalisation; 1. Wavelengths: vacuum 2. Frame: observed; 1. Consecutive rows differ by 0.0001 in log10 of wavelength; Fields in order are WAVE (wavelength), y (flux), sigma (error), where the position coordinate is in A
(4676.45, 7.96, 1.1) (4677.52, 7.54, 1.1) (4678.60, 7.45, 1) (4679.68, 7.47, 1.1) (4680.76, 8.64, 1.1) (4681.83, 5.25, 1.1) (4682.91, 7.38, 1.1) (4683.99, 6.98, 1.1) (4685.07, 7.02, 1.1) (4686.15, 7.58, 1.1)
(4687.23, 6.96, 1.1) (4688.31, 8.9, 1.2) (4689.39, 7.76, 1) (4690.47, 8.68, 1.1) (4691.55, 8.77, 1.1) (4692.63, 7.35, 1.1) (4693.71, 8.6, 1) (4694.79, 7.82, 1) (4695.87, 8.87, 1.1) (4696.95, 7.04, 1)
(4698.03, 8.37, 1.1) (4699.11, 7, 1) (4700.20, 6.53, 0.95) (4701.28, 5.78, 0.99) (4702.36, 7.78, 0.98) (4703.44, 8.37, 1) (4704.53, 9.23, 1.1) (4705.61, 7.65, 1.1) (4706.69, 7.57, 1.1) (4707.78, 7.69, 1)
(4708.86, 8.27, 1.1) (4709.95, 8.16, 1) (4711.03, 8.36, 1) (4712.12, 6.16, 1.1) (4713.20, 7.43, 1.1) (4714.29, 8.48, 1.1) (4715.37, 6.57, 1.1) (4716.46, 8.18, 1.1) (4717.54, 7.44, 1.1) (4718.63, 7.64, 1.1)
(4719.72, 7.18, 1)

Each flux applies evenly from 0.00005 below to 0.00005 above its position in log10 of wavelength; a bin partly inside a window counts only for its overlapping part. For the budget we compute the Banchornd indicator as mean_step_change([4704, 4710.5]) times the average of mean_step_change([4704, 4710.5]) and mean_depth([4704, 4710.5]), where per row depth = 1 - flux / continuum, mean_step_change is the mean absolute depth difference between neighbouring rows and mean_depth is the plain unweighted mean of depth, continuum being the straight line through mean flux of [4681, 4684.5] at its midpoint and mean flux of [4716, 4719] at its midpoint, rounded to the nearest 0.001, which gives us -0.001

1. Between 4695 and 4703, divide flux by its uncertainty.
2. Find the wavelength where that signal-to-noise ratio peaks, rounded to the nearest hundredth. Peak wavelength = 4695.87 A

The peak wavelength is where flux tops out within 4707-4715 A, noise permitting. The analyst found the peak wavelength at 4714.29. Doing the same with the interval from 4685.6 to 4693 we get 4688.31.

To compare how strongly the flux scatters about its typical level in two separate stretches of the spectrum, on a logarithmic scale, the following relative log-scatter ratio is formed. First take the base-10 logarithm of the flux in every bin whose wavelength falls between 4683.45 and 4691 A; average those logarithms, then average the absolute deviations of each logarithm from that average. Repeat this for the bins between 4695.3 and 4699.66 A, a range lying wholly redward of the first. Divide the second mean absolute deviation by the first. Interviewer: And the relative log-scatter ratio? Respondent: 1.25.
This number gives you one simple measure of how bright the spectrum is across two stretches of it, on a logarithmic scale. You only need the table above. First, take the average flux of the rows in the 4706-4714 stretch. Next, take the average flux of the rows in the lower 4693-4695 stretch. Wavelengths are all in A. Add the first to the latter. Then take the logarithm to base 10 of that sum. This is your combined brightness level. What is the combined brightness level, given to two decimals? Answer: 1.20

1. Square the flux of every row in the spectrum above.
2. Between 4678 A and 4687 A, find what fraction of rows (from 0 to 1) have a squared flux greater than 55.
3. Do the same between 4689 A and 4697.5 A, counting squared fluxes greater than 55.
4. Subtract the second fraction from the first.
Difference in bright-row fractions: -0.25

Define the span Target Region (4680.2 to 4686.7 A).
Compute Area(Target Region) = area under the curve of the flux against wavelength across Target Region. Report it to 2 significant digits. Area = 46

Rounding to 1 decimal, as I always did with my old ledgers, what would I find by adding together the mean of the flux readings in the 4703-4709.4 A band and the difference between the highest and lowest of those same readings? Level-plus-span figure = 9.8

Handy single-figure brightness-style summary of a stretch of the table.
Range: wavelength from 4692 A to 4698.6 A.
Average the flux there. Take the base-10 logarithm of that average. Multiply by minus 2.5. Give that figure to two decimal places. -2.26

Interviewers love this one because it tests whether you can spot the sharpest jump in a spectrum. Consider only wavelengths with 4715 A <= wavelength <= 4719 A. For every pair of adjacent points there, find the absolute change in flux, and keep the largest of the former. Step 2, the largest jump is 1.6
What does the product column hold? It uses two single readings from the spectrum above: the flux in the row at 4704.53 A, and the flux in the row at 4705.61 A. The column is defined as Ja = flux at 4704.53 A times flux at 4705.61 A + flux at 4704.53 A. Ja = 80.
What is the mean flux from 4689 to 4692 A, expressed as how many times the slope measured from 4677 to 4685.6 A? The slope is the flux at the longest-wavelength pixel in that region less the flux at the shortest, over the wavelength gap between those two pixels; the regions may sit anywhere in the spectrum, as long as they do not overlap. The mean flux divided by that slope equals -122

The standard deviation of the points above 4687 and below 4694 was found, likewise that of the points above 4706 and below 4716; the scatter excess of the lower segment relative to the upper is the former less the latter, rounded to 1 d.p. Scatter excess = 0.0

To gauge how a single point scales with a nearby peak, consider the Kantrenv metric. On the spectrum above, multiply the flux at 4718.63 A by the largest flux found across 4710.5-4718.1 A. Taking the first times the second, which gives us 65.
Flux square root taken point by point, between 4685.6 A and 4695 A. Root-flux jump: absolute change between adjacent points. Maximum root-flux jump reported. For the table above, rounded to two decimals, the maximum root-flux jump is 0.35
